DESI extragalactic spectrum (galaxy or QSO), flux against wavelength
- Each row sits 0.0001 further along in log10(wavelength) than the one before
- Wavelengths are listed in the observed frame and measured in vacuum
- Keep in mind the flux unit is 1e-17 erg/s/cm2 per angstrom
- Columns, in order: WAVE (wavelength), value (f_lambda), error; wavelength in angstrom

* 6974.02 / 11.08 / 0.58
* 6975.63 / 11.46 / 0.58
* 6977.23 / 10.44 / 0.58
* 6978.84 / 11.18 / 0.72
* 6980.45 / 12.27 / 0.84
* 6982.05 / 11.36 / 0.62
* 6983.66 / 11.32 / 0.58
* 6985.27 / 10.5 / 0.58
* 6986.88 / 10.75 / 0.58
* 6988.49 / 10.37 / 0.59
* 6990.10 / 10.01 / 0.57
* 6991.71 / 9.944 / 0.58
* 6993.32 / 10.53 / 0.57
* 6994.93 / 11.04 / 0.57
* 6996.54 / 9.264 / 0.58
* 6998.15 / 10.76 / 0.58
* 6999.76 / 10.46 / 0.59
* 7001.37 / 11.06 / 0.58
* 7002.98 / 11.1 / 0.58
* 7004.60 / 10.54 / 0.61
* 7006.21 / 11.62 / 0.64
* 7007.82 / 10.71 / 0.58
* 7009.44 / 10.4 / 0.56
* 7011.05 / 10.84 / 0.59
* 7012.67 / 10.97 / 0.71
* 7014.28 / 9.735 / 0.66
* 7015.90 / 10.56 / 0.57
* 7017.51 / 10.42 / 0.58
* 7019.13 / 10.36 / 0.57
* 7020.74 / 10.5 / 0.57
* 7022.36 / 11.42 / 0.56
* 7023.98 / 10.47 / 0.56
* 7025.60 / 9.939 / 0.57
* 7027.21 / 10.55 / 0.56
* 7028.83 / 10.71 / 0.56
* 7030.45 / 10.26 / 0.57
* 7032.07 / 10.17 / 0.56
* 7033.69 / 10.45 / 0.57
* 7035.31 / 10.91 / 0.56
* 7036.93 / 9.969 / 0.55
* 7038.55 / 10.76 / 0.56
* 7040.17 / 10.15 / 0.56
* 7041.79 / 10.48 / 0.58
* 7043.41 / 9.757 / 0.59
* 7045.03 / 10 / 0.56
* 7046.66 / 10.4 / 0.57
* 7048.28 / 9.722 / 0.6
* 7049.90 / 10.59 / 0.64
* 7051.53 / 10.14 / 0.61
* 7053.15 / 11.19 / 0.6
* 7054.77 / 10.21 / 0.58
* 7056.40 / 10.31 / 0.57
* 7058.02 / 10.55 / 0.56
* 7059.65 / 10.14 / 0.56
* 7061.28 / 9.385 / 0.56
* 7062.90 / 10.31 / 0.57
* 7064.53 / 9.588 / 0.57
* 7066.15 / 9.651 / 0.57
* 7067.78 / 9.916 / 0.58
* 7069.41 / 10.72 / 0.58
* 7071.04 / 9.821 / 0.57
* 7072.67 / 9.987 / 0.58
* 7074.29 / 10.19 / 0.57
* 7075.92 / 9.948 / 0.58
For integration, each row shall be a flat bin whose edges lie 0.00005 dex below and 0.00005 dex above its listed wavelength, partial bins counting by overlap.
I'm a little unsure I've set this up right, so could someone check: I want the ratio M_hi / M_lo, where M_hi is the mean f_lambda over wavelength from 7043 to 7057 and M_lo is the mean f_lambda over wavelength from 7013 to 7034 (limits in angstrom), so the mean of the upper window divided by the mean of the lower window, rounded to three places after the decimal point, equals 0.984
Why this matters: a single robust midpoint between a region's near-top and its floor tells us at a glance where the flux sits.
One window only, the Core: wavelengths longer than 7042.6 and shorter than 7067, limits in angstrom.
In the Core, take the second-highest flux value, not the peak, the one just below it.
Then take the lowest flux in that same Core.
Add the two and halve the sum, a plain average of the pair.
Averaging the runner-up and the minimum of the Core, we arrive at 10.0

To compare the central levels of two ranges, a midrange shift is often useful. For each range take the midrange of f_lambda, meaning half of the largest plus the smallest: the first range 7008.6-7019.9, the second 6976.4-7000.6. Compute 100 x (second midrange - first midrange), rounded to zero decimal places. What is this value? 41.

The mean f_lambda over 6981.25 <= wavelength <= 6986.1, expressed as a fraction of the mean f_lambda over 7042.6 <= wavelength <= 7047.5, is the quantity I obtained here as 1.100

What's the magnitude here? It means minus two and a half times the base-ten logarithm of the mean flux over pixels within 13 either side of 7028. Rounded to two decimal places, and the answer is -2.55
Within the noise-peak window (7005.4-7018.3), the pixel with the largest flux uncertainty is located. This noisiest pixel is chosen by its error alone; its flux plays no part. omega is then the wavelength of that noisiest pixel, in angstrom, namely 7012.67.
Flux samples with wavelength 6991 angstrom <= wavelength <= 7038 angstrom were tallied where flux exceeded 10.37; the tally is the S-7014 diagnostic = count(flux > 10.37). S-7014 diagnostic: 21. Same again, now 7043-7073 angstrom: 5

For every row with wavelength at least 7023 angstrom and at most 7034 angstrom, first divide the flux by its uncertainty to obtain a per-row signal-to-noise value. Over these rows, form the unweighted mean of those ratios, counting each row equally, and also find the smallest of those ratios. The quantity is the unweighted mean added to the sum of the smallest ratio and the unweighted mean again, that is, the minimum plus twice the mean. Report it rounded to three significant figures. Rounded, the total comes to 54.2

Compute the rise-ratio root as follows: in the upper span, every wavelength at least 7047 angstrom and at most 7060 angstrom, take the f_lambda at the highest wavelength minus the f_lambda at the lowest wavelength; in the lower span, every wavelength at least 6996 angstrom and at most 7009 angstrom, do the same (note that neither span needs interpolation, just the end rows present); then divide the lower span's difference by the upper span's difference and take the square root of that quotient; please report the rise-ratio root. 1.9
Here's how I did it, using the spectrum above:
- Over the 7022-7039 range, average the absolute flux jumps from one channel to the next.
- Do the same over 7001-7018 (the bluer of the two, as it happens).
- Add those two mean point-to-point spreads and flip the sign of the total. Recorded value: -1.09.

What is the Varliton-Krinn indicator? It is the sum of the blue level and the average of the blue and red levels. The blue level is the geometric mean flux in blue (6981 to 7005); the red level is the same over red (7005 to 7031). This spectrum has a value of 21.2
